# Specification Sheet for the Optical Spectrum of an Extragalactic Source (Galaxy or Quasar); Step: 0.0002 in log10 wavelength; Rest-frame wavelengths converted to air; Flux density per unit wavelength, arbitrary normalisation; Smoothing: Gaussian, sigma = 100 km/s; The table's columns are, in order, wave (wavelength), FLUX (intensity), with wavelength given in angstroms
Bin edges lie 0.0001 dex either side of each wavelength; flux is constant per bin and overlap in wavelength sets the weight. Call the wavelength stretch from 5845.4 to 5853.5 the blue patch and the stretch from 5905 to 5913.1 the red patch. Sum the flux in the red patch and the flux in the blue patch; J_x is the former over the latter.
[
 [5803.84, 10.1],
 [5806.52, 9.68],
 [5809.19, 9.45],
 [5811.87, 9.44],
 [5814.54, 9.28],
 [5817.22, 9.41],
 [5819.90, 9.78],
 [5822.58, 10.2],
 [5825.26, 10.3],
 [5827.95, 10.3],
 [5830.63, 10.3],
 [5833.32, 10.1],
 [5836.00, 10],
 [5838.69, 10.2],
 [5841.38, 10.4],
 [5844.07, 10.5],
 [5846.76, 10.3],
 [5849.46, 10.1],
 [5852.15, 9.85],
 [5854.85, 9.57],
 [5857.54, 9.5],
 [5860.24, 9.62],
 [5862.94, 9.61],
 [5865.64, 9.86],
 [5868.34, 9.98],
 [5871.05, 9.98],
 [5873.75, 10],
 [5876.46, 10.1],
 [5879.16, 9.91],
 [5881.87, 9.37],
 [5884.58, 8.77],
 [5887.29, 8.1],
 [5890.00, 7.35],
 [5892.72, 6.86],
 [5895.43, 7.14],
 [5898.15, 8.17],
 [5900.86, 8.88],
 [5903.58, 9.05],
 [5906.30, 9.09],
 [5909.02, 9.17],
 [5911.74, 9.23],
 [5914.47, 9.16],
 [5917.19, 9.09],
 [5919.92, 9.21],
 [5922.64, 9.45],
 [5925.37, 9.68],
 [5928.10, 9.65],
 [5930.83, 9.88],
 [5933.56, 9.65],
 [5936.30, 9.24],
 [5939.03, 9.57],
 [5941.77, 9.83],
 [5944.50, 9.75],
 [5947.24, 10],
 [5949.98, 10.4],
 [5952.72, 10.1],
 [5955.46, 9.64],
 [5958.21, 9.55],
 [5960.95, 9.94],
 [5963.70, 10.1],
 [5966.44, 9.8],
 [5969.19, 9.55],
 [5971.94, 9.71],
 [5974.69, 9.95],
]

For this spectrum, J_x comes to 0.91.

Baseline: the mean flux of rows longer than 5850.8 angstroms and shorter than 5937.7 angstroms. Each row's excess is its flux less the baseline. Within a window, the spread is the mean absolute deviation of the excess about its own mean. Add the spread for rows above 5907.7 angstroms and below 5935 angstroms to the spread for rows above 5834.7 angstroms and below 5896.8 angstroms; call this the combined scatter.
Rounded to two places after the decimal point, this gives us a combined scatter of 1.03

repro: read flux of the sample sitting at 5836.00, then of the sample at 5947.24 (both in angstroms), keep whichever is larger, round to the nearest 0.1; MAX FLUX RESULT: 10.0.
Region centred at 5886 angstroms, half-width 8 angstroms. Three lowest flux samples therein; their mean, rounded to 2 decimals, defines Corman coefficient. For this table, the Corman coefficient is 7.44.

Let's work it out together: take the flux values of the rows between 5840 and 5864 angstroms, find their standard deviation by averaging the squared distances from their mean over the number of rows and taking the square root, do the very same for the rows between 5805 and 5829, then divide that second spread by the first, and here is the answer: 1.0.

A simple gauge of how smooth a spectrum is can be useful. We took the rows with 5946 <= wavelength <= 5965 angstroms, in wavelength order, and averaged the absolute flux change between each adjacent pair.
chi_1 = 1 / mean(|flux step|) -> 3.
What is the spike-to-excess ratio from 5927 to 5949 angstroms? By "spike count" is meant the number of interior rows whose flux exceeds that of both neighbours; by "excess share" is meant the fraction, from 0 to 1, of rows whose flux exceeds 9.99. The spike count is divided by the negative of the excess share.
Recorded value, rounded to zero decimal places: -16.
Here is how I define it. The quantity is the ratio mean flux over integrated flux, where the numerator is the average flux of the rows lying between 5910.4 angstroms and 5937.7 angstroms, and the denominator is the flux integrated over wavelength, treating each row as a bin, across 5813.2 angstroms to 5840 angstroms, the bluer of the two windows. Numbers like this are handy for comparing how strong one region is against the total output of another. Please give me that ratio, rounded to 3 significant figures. 0.0352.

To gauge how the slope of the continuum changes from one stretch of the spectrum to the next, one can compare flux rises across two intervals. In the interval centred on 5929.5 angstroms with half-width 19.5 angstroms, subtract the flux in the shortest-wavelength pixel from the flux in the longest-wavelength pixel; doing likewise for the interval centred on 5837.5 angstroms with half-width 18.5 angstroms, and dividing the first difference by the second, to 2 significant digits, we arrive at -3.7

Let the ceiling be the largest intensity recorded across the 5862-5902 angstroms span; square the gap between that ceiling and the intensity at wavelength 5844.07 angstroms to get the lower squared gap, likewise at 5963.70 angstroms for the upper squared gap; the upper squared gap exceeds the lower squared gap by -0.16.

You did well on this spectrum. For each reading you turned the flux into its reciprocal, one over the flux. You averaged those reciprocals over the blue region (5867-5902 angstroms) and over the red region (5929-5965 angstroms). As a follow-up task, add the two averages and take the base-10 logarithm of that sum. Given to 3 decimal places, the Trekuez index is -0.663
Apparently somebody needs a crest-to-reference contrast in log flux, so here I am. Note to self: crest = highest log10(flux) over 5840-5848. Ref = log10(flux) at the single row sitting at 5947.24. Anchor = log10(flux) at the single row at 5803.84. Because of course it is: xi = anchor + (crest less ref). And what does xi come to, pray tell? 1.03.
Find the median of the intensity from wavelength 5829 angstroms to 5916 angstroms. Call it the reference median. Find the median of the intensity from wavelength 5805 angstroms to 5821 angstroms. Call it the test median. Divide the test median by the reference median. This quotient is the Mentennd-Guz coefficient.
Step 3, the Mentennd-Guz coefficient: 0.98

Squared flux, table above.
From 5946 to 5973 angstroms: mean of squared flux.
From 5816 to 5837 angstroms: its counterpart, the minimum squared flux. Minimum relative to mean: 0.91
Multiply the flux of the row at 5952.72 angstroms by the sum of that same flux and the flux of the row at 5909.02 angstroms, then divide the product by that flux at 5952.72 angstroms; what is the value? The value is 19.3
